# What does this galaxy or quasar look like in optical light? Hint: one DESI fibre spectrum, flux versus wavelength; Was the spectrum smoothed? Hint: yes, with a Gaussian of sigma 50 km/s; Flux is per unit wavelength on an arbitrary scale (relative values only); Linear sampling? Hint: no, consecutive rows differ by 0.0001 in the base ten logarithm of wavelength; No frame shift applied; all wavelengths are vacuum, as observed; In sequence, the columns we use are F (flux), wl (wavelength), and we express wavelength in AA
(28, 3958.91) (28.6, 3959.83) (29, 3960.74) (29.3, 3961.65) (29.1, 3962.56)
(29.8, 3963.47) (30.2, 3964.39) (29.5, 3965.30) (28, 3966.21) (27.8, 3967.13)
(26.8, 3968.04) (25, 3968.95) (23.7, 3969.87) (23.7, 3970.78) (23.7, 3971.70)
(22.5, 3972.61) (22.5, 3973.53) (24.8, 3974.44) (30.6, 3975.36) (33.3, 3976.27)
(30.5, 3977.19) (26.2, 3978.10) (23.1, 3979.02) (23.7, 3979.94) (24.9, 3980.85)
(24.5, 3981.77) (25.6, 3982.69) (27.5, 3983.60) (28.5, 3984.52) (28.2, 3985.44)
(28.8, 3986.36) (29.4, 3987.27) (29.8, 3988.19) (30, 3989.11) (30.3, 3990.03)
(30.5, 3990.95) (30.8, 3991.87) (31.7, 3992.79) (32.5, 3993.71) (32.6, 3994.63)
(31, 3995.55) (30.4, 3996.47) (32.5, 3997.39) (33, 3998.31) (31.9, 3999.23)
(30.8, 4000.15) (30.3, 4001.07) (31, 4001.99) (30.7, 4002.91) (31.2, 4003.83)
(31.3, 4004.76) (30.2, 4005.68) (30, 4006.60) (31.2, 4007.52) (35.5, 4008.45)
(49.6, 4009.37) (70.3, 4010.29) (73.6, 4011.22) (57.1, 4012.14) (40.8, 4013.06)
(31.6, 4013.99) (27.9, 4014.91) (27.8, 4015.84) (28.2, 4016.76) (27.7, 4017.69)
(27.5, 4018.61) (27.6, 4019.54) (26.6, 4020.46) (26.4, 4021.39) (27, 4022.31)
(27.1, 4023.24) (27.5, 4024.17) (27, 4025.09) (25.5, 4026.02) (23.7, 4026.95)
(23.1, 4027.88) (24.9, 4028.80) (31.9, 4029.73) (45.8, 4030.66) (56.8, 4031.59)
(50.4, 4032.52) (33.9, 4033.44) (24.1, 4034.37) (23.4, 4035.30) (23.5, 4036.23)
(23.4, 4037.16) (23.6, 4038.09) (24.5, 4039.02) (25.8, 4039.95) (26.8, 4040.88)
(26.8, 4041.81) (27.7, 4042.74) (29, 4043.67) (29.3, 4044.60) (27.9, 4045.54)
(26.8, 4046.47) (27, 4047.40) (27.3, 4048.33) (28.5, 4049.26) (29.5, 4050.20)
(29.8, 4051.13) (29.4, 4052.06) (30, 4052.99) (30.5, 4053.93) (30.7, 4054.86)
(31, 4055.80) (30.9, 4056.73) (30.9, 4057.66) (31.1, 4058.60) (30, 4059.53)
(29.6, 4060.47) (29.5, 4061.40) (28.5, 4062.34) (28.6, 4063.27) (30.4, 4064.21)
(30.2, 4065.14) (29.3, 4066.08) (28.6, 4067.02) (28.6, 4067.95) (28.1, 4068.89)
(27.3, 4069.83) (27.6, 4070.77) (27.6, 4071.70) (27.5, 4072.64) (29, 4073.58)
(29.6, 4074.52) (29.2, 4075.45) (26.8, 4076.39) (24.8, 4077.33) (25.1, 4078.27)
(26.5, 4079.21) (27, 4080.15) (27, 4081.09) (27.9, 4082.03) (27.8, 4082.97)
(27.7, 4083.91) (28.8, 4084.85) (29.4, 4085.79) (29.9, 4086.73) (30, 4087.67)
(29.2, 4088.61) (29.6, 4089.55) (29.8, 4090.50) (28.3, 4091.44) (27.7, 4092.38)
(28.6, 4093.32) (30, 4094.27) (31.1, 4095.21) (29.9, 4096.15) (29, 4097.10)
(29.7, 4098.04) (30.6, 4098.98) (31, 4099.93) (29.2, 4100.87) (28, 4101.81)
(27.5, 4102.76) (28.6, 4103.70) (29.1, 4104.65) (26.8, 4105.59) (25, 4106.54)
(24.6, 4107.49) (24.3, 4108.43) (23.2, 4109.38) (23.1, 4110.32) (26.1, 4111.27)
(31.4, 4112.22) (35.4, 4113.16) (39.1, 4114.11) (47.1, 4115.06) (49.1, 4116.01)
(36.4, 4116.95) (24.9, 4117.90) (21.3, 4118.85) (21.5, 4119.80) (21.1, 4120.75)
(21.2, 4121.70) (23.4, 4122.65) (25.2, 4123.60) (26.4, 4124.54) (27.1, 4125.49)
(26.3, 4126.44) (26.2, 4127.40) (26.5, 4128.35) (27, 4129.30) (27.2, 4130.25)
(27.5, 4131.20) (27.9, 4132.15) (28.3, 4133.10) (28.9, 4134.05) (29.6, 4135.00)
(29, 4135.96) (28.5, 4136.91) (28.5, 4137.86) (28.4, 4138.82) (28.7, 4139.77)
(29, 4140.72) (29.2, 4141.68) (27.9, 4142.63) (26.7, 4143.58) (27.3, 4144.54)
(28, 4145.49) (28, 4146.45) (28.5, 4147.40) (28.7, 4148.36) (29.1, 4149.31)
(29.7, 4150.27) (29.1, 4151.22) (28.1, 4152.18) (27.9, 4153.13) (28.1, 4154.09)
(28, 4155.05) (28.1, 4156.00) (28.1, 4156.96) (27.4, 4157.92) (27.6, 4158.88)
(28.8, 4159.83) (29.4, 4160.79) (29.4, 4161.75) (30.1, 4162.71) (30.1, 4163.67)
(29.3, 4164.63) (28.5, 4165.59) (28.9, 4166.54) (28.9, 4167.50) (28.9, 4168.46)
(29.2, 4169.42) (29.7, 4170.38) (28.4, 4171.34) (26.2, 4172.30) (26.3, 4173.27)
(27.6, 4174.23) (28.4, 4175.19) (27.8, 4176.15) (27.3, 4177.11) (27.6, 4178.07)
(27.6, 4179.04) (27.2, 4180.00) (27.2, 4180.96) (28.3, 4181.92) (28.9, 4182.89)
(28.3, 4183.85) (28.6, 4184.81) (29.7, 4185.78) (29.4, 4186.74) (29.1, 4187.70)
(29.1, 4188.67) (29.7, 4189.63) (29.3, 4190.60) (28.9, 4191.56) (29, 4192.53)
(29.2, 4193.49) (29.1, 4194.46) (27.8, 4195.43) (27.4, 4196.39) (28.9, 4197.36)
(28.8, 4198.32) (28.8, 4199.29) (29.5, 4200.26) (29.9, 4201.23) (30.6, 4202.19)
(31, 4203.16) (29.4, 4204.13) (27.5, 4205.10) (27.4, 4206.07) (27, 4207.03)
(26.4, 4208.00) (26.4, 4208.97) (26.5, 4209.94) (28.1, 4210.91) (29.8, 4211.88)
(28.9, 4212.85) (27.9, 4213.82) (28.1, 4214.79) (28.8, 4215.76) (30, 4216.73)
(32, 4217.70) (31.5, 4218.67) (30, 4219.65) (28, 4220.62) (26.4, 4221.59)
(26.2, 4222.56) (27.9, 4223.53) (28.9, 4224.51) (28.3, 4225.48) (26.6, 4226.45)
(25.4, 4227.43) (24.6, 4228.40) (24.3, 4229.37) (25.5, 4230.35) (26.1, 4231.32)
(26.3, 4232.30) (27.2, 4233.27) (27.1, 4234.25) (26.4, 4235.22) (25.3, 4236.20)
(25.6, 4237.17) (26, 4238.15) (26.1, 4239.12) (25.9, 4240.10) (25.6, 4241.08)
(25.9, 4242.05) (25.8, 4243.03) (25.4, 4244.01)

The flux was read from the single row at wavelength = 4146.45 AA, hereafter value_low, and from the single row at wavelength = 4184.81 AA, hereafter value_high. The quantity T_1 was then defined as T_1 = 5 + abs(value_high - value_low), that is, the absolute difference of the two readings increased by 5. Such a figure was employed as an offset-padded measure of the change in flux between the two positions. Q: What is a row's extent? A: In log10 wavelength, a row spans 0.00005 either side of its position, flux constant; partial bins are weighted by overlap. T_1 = 5.6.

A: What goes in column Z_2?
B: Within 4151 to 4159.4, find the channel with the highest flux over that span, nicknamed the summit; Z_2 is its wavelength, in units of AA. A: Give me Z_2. 4151.22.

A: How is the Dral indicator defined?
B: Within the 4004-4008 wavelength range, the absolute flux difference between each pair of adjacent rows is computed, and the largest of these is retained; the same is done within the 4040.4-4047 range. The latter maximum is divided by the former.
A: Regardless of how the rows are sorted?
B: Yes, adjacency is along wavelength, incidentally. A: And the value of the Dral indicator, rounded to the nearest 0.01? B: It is 1.17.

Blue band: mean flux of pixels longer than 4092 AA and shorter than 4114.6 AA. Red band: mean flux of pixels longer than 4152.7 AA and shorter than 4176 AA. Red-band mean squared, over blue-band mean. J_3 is 28.2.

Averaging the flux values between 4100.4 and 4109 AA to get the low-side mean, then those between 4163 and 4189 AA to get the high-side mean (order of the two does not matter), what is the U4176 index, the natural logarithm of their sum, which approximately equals 4.01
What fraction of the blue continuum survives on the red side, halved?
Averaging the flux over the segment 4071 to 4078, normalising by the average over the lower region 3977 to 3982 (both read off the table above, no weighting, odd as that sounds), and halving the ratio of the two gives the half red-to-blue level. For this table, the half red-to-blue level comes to 0.55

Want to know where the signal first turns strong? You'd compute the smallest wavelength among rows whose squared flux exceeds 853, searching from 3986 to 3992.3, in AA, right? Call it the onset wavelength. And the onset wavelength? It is 3987.27 AA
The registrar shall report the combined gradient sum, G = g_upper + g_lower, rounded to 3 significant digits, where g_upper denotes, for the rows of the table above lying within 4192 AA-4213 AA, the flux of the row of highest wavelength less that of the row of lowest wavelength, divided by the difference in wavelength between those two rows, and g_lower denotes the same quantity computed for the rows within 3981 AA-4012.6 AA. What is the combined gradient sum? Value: 1.07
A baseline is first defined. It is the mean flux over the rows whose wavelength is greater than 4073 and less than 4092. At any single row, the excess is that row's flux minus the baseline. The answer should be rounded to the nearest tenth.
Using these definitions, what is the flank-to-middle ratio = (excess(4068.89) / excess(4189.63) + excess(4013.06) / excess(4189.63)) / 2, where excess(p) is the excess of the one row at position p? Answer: 4.1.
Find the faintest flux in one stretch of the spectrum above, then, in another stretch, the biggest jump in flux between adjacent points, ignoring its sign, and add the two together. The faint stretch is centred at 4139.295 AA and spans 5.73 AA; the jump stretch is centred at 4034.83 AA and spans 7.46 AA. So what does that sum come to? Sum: 44.9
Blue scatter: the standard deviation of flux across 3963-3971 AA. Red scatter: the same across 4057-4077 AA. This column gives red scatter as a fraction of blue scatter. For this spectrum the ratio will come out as 0.5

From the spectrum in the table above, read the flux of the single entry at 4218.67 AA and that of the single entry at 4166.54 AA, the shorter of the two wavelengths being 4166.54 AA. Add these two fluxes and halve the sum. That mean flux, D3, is 30.2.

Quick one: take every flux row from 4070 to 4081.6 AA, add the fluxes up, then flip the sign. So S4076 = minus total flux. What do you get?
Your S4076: -328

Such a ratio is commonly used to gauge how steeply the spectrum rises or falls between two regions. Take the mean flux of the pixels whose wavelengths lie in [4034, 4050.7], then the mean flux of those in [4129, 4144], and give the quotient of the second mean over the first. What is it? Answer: 1.07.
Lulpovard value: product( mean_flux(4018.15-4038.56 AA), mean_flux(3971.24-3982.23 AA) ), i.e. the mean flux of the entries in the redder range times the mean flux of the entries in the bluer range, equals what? 765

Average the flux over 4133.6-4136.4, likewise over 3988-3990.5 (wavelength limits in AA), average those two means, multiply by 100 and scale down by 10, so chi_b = 296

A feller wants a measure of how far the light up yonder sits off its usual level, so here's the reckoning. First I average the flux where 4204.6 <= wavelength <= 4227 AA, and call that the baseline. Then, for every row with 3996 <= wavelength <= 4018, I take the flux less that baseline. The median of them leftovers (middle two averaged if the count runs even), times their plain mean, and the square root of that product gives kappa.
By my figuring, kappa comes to 5.0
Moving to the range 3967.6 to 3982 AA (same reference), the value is 3.0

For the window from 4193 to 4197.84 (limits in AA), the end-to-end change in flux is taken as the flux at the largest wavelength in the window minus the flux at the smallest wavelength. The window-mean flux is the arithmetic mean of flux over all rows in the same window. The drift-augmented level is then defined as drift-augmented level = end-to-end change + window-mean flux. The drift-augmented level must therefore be 28.2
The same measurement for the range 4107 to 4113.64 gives 37.7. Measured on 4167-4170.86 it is 30.0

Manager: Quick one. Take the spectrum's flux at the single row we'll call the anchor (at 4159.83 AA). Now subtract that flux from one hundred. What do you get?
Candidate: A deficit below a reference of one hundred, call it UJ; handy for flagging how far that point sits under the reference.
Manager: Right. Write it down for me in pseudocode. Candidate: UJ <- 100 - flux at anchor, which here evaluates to 71.2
